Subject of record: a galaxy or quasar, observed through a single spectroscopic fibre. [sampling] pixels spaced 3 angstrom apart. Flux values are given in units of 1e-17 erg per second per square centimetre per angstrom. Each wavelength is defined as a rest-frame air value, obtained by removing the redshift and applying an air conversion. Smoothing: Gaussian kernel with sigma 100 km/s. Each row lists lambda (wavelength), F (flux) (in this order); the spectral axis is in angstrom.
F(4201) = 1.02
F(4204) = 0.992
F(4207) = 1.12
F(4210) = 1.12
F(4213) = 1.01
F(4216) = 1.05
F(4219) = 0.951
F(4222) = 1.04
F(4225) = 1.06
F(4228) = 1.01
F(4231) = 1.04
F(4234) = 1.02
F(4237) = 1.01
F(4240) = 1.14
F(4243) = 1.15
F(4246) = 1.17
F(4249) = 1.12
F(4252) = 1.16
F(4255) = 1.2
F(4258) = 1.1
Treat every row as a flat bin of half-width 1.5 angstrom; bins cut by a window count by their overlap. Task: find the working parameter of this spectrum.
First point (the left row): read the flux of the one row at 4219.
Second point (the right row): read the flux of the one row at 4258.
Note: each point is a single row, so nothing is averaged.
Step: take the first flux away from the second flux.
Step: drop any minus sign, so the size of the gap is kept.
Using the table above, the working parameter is 0.15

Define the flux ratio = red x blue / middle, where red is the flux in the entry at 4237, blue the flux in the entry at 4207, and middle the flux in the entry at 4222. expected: 1.09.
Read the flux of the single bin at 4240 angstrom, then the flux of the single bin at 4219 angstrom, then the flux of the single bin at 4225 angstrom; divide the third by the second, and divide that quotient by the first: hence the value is 0.98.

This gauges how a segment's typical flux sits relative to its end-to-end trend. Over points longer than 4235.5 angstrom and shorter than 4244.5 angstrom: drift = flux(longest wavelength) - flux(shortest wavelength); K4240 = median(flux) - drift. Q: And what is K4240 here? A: 1.00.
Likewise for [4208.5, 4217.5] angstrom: 1.12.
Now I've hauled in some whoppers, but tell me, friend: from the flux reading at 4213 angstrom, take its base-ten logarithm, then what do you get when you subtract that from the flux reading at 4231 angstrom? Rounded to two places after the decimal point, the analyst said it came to 1.04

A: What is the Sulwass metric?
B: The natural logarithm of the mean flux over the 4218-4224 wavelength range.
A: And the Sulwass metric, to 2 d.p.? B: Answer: 0.00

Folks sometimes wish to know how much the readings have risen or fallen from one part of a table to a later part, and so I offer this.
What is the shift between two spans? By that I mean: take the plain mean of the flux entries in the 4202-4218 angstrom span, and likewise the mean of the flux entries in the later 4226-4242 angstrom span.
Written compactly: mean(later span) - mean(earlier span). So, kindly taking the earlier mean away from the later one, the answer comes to -0.01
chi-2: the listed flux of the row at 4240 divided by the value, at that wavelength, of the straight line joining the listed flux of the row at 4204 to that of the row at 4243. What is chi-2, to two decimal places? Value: 1.00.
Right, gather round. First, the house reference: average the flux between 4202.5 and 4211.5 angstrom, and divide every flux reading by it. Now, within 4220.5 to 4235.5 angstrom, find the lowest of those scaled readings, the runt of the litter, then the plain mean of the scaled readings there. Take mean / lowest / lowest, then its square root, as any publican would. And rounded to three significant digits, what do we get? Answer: 1.04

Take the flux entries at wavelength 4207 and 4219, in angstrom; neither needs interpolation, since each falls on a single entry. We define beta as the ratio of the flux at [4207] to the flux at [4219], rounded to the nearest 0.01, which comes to 1.18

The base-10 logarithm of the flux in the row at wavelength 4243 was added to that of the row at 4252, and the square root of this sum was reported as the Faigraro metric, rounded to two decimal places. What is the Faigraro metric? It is 0.35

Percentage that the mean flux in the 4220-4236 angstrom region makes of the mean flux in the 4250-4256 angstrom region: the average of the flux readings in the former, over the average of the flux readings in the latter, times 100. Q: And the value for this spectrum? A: 88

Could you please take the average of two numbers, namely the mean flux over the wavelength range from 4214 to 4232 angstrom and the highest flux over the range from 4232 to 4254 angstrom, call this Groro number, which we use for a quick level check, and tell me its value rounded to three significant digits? 1.10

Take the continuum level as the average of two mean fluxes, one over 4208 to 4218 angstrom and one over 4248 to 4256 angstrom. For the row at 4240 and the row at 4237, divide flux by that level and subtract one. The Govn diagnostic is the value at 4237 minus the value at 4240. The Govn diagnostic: -0.12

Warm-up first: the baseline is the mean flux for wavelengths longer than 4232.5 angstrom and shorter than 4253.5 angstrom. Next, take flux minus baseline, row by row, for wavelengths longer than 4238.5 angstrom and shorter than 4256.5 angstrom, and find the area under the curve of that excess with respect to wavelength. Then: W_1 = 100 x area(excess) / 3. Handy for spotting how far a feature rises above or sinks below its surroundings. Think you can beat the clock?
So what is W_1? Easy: 28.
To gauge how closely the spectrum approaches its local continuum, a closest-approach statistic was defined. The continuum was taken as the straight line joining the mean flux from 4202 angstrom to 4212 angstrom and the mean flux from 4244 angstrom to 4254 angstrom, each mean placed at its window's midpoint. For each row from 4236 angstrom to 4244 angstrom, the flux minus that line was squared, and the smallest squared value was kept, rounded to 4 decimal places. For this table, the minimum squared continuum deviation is 0.0000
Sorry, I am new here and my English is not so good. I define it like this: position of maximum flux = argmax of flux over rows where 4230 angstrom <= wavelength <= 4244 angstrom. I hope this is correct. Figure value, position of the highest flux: 4243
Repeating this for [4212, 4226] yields 4225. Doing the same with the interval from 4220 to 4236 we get 4225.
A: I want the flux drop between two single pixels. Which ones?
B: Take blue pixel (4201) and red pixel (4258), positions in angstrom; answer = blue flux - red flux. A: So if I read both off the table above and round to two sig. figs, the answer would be -0.080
